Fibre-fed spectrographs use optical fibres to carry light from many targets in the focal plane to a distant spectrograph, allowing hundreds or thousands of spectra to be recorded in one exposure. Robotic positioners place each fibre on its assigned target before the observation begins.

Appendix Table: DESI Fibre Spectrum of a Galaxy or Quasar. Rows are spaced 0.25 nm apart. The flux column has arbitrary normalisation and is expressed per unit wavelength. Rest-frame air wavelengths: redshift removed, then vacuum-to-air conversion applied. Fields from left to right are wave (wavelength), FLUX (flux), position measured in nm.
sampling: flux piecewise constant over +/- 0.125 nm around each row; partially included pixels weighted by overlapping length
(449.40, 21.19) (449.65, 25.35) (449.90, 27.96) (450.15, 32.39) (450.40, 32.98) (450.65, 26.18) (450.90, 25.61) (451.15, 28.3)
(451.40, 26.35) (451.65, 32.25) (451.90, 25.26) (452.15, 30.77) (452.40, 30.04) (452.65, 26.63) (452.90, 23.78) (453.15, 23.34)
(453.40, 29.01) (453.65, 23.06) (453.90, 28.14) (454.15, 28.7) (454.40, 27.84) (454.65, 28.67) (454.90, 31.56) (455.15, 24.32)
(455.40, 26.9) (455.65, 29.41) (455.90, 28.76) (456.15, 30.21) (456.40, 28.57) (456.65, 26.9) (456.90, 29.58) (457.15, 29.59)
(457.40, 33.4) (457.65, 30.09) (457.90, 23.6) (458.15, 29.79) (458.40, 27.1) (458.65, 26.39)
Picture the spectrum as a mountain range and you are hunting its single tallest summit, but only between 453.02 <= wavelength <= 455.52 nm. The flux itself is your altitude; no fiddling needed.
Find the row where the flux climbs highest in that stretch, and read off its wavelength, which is 454.90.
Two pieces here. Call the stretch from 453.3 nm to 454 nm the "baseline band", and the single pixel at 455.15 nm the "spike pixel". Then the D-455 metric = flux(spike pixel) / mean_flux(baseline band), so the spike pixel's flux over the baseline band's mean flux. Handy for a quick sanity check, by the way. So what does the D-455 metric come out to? 0.91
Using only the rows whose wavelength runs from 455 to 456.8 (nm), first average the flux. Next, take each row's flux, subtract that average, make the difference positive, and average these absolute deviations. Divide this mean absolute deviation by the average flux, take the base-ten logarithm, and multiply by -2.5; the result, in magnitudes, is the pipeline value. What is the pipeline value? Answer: 3.13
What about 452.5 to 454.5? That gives 2.70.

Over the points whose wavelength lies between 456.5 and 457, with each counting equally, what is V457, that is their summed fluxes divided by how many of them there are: 28.2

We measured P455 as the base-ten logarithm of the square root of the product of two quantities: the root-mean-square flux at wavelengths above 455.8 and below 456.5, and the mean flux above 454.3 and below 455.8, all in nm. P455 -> 1.457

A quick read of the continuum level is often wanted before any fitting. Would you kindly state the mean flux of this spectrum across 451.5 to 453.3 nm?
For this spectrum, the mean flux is 27.4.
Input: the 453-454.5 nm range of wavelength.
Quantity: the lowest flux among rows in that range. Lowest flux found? 23.06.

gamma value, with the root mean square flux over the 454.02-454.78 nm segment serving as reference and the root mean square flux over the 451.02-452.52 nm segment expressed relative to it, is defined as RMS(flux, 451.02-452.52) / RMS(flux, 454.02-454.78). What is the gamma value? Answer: 1.02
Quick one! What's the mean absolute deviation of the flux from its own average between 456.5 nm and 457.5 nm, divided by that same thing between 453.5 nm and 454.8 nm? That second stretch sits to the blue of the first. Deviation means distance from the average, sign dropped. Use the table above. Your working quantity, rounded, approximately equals 1.0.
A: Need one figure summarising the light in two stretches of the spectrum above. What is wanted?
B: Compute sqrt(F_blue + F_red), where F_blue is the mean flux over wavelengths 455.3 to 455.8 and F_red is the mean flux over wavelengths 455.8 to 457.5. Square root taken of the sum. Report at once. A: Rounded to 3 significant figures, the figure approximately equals 7.60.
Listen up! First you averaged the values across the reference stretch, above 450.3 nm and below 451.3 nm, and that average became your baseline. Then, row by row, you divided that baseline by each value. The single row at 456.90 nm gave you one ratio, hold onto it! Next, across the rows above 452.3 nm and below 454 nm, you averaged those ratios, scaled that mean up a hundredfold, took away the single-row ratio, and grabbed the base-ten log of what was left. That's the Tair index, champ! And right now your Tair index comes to 2.03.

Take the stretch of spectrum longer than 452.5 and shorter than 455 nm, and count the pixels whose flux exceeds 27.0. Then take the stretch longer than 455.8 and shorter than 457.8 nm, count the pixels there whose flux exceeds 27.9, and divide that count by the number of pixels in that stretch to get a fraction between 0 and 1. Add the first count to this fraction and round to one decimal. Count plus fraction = 6.9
